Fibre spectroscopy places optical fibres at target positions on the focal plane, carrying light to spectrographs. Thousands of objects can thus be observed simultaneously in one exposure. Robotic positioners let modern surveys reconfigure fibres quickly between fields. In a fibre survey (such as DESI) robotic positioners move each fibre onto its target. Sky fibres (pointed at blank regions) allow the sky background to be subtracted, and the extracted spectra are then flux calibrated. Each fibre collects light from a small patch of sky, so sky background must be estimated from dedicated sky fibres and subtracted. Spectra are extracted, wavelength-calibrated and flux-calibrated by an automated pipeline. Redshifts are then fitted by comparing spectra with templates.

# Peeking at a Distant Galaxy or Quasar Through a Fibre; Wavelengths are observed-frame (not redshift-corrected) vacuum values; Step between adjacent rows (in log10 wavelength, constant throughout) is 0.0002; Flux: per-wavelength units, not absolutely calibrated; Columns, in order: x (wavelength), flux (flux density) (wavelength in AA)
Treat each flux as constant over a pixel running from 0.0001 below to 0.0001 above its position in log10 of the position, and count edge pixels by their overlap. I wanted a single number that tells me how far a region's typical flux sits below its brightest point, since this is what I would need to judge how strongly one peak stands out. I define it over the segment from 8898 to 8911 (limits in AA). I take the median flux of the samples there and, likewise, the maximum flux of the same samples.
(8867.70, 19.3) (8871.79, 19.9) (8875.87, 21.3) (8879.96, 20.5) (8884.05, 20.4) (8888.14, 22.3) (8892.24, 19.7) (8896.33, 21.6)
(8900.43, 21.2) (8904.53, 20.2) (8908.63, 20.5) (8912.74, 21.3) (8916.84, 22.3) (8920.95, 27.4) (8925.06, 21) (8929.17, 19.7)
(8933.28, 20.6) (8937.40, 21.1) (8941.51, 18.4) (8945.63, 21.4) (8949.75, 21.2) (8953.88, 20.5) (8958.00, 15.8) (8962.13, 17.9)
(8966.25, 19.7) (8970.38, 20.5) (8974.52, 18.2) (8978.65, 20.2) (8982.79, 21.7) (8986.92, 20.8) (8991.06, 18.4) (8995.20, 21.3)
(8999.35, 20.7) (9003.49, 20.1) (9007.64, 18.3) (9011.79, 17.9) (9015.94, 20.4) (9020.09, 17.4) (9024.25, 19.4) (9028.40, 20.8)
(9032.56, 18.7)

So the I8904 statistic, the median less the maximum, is -0.7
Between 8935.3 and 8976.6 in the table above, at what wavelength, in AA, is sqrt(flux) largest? 8945.63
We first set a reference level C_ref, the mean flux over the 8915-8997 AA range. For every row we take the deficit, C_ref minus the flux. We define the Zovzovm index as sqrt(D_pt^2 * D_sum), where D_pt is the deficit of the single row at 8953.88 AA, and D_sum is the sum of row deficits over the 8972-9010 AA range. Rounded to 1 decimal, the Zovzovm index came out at 0.2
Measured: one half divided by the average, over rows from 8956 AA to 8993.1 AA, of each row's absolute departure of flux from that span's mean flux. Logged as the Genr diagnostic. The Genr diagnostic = 0.34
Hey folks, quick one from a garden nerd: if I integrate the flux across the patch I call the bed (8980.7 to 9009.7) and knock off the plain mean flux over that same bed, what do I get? 565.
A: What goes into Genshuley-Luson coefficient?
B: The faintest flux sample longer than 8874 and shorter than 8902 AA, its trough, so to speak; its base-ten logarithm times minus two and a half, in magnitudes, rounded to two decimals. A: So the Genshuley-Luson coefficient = -3.24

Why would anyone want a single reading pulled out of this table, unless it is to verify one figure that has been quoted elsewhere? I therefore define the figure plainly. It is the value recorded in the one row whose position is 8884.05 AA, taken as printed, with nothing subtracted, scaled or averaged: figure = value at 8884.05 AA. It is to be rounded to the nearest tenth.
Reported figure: 20.4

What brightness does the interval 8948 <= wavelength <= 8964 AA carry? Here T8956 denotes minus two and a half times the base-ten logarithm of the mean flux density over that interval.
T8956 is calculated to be -3.19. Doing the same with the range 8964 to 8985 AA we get -3.26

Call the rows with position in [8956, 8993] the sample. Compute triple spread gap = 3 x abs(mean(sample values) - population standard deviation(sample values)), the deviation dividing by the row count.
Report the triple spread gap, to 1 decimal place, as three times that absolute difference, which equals 52.6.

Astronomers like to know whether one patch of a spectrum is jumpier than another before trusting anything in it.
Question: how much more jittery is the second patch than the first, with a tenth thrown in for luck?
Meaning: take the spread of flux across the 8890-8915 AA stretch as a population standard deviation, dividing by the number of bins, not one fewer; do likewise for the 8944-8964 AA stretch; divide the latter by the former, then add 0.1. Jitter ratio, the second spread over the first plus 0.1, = 3.3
